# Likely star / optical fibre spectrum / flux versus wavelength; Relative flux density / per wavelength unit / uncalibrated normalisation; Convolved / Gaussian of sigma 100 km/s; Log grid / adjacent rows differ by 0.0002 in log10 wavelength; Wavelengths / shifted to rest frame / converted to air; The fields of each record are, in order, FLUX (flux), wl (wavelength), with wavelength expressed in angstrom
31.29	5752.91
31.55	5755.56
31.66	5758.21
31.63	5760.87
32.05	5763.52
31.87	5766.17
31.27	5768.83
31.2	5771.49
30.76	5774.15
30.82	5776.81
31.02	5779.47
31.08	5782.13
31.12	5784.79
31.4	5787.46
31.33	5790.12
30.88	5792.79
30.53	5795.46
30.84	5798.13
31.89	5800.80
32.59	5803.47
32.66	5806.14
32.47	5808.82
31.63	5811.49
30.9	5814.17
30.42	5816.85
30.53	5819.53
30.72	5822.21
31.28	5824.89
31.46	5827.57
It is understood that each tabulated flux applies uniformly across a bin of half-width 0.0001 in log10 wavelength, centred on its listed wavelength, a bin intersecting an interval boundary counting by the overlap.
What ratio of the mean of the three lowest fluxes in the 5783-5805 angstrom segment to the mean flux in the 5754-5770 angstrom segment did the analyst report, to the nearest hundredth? 0.97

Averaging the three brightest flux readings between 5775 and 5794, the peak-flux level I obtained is 31.3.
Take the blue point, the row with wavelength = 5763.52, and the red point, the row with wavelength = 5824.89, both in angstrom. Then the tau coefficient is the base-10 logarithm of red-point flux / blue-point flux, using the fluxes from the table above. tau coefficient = -0.011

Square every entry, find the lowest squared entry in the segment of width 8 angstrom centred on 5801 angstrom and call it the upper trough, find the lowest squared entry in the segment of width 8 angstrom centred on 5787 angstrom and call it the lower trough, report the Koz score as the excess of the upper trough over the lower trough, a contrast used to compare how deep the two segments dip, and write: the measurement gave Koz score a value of -17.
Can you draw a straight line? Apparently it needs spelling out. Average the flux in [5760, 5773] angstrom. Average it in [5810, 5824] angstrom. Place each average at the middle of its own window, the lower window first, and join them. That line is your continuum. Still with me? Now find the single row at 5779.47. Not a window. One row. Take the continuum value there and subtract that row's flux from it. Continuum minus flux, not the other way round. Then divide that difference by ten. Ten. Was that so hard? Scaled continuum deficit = 0.04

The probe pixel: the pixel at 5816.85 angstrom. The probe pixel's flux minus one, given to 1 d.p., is 29.4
